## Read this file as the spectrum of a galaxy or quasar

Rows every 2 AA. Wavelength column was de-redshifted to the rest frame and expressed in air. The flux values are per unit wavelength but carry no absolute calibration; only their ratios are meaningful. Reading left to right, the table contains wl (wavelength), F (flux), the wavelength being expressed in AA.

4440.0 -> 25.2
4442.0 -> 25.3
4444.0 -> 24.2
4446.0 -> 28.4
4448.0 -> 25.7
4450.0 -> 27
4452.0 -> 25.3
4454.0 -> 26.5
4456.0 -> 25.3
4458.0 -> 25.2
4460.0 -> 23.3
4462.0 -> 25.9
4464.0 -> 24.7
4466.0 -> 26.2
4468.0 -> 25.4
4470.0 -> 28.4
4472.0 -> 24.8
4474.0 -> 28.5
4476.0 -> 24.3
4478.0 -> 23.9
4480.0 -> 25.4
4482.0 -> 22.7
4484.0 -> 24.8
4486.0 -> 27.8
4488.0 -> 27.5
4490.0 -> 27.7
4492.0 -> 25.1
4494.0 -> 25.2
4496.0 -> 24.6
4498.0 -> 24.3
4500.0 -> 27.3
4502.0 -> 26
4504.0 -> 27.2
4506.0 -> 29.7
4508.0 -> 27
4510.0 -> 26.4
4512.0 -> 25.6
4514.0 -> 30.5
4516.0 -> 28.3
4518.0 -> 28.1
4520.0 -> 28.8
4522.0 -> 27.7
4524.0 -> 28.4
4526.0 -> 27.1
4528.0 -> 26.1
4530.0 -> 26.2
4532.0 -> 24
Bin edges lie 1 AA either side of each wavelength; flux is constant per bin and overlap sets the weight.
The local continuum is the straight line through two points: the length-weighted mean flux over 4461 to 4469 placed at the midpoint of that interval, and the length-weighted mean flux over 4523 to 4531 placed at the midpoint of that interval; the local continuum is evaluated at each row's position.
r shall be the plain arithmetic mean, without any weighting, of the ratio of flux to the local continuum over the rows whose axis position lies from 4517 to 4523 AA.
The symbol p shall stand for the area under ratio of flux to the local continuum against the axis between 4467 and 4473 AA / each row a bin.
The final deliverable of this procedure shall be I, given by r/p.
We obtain 0.172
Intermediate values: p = 6.13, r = 1.05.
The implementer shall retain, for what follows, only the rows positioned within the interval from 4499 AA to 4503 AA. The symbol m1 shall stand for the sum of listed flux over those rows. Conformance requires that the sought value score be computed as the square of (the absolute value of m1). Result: 2841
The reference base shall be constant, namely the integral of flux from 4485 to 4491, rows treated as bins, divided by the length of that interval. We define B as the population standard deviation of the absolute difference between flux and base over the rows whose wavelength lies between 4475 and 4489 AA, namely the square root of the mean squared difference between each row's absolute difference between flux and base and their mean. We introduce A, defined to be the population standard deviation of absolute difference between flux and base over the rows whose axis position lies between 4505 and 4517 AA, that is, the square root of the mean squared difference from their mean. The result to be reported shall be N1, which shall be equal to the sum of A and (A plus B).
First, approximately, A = 0.80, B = 1.68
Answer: 3.3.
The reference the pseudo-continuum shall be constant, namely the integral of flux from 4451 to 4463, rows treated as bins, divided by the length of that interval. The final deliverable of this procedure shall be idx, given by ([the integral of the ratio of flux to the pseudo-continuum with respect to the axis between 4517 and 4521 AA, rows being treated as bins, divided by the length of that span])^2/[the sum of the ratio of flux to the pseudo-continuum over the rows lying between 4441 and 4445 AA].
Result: 0.65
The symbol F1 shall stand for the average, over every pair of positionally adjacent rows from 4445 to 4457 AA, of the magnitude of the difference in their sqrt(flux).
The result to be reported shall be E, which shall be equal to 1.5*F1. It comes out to 0.237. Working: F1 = 0.158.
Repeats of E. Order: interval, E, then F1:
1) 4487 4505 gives 0.171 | 0.114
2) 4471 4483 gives 0.370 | 0.247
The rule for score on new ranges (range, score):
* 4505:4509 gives 3215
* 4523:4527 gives 3080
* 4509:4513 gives 2704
